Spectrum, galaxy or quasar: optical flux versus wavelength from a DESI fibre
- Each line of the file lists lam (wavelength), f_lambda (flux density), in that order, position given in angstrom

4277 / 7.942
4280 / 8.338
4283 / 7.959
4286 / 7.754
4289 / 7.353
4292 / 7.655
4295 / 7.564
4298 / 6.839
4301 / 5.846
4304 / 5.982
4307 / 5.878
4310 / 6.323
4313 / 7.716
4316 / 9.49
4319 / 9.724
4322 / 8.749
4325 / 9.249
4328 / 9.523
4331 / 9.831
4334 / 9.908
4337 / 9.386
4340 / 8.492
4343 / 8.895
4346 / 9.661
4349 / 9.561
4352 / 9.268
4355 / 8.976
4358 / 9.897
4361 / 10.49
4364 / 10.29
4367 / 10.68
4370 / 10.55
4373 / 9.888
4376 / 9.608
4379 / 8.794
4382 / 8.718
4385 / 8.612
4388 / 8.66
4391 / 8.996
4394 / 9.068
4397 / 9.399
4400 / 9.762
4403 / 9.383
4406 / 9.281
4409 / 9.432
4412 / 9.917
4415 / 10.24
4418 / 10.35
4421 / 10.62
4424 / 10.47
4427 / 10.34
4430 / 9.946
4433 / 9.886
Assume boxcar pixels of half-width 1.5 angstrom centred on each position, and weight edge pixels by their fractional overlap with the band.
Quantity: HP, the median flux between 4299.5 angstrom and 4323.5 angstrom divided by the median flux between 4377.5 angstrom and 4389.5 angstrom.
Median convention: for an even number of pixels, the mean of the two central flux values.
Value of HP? 0.81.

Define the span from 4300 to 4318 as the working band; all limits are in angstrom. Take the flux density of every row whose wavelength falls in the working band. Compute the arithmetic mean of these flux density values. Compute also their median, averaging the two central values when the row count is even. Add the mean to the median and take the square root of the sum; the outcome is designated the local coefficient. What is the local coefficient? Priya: 3.6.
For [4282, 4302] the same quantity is 3.9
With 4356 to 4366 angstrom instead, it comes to 4.5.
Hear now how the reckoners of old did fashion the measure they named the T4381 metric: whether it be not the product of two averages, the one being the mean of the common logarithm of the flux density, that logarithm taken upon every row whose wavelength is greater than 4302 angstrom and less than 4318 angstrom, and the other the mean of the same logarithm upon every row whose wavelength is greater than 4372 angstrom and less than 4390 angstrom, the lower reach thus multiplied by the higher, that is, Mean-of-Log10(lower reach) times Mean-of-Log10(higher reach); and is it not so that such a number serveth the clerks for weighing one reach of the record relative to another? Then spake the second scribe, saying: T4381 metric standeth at 0.81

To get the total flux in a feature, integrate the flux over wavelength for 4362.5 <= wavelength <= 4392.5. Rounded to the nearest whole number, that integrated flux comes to 284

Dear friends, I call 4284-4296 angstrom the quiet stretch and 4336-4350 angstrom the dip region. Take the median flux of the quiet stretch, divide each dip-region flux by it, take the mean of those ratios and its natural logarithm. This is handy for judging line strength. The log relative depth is 0.19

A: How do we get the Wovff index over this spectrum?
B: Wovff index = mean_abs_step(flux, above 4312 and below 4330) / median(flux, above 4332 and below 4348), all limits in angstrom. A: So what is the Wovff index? 0.08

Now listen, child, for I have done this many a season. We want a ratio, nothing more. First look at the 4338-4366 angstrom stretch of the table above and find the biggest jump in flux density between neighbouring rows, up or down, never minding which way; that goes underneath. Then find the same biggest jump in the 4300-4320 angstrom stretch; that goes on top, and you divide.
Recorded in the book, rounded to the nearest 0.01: 1.93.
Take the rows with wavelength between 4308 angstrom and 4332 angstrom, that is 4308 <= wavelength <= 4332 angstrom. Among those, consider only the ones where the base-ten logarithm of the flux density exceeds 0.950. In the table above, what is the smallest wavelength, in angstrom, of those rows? 4316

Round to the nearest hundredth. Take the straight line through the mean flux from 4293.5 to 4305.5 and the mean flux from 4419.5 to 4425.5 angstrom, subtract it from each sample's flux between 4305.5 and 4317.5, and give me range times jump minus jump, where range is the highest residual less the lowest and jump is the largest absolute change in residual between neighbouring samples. 3.89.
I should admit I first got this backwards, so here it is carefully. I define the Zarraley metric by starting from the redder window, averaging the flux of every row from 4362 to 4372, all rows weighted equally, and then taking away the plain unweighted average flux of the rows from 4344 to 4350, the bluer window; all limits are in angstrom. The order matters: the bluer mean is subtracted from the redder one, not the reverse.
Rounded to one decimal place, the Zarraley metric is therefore 0.9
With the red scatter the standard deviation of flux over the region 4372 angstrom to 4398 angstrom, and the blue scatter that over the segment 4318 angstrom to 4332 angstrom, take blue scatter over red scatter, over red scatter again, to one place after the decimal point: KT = 2.1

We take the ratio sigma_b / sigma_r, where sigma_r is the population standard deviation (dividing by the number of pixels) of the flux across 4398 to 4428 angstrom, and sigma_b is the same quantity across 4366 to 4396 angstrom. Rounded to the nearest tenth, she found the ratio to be 1.6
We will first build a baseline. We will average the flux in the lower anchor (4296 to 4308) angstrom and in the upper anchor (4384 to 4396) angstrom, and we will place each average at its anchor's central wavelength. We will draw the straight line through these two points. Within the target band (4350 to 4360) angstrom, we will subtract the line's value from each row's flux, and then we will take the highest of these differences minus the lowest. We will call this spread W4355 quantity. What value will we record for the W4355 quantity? 0.8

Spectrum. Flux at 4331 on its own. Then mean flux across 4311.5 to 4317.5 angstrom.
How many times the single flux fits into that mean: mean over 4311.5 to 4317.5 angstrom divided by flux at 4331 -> 0.88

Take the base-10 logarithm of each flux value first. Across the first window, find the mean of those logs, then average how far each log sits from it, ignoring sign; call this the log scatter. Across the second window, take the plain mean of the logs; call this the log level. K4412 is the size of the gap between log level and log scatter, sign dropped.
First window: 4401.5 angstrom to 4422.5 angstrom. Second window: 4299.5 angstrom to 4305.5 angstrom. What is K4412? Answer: 0.75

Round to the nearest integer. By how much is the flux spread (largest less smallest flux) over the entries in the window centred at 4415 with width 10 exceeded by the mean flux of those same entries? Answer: 10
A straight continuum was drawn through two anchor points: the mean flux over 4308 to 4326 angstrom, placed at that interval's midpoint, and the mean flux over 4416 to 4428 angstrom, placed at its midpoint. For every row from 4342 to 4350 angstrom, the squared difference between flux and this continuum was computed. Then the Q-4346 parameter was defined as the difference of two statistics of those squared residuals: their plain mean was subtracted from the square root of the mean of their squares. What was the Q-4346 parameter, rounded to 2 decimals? 0.05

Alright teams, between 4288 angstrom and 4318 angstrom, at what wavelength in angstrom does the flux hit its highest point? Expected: 4316 angstrom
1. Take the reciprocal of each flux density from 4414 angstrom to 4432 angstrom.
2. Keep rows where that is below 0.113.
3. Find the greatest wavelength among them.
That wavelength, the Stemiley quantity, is 4430 angstrom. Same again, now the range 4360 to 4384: 4376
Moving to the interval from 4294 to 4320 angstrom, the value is 4319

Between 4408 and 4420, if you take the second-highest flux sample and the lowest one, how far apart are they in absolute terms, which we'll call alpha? 0.81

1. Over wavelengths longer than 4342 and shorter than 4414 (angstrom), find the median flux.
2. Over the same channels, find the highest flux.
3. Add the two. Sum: 20.1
